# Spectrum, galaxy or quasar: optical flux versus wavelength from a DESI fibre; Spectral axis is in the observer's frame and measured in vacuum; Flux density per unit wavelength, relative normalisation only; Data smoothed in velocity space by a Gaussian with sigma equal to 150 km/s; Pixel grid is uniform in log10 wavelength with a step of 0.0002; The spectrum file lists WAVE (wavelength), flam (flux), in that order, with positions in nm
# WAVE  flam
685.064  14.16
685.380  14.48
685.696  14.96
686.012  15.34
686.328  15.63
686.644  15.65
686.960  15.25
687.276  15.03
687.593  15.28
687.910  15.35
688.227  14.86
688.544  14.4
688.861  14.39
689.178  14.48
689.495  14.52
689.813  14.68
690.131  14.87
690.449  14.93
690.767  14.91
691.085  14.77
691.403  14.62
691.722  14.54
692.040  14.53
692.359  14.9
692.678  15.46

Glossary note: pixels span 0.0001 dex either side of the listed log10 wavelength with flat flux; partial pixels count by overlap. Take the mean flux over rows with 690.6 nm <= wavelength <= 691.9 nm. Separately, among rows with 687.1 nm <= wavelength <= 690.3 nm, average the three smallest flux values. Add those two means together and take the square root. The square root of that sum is 5.40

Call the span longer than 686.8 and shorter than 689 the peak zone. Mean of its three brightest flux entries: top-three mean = 15.29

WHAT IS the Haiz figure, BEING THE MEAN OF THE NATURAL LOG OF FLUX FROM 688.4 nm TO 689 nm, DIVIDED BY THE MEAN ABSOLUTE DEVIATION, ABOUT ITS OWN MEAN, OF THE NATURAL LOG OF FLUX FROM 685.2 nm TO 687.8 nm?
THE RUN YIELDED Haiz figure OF 142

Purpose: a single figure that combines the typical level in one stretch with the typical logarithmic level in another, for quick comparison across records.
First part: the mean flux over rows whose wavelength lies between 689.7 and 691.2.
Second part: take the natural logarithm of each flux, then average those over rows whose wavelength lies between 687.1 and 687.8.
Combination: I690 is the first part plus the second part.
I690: 17.6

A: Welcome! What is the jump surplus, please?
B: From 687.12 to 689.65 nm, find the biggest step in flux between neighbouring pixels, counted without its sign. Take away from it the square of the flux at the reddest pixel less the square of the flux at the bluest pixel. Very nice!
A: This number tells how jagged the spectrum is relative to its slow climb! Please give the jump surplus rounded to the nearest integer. 16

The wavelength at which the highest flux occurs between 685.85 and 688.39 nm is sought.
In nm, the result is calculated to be 686.644 nm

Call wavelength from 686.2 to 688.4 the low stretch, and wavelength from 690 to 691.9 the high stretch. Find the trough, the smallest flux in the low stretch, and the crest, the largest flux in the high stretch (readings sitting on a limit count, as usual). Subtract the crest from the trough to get -0.1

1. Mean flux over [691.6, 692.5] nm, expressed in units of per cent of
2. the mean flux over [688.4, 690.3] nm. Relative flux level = 100.7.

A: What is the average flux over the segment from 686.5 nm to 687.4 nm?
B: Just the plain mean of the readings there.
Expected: 15.3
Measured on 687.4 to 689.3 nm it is 14.8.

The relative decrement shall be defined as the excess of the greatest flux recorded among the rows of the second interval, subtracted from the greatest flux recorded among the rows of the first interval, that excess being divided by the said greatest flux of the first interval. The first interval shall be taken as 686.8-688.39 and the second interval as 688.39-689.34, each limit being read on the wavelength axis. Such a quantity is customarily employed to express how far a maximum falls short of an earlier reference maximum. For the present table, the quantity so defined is 0.057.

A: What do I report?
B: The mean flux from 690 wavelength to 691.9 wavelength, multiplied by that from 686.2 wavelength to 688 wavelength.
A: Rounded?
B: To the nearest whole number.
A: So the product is 227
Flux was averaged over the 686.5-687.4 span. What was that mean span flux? 15.3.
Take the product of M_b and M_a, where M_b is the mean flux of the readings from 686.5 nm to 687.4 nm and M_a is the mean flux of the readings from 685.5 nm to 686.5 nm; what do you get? 234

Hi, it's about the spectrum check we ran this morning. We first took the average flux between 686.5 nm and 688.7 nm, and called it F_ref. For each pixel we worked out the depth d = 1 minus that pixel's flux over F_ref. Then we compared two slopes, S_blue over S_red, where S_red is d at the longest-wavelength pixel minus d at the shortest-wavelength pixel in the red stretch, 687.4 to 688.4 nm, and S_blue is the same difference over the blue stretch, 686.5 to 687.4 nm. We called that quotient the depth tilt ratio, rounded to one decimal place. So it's 1.5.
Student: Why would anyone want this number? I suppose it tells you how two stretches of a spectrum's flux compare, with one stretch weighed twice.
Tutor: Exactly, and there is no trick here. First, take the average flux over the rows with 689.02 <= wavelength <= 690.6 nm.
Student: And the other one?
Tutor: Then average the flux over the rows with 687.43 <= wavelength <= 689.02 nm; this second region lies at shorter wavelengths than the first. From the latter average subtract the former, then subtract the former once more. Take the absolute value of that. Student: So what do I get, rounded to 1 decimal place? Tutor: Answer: 14.5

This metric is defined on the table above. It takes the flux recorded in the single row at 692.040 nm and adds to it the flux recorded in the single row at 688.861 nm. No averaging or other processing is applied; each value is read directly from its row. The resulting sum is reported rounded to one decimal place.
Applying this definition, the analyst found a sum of 28.9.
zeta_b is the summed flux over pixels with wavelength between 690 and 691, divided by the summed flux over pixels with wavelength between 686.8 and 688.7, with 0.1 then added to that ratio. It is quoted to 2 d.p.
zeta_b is 0.60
